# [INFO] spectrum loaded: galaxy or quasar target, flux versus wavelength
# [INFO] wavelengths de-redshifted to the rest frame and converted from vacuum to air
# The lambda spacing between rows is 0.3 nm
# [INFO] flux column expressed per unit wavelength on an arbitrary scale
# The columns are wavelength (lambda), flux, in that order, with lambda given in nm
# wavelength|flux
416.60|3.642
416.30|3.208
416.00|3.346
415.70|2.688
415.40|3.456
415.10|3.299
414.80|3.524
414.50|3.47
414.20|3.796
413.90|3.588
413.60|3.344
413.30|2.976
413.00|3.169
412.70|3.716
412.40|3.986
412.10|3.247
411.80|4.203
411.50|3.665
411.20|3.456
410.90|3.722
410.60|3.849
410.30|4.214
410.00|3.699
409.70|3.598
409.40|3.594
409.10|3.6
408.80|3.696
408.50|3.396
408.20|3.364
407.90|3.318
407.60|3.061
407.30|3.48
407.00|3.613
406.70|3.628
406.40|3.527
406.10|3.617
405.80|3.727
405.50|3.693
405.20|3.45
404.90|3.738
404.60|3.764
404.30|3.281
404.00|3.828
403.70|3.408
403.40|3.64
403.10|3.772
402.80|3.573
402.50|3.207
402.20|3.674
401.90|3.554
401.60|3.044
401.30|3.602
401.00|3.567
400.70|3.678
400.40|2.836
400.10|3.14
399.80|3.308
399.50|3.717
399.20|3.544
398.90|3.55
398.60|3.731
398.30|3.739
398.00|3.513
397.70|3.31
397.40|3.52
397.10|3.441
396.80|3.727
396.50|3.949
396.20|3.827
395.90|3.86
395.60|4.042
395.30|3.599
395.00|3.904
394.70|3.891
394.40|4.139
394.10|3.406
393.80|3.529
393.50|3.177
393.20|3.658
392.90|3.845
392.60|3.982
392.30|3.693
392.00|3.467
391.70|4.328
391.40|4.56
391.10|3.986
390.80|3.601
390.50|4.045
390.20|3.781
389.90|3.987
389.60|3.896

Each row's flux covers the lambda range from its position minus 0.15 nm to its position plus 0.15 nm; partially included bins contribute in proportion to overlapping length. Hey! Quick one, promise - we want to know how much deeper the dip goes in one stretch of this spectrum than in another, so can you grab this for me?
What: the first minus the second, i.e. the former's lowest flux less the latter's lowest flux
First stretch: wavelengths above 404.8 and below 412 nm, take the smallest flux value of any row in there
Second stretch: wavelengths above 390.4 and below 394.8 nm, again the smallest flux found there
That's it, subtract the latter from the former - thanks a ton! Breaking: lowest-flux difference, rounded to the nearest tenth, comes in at -0.1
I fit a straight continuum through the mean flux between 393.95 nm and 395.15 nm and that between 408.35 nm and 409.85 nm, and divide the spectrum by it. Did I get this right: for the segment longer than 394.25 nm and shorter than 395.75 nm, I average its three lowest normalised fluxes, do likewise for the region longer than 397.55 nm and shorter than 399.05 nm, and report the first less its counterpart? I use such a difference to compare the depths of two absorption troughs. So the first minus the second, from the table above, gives 0.075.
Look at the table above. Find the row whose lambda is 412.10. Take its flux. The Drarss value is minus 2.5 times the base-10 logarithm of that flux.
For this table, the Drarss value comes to -1.28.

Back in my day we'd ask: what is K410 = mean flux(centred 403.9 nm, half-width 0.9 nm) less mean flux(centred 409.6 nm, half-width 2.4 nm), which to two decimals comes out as 0.00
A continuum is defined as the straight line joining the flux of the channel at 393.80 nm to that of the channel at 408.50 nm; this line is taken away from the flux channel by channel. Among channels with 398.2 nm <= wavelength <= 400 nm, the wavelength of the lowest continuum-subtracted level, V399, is 399.80 nm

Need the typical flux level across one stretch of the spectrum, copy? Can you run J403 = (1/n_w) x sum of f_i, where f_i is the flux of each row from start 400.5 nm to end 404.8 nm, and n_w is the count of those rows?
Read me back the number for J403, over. 3.54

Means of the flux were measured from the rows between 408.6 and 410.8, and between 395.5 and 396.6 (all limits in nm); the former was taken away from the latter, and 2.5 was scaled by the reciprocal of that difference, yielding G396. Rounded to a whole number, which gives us 15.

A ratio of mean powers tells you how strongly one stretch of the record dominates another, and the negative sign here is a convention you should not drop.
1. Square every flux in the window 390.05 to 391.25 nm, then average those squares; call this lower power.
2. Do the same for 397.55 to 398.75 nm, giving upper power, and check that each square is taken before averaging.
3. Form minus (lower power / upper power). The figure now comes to -1.16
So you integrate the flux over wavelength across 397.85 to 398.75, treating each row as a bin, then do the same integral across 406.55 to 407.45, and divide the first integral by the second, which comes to 1.0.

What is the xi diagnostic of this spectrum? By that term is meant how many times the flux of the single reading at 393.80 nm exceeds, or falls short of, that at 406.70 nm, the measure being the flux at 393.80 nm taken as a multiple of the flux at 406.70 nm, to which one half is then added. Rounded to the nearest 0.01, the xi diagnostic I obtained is 1.47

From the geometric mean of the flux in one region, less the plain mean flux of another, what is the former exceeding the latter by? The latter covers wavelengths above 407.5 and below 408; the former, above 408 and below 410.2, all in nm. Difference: 0.37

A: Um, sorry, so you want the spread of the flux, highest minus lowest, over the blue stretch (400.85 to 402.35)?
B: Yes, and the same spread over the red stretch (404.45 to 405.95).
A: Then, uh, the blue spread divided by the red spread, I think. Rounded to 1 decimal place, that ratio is 2.0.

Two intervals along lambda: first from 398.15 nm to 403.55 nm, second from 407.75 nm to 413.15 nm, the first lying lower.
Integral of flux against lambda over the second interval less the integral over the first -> 0.78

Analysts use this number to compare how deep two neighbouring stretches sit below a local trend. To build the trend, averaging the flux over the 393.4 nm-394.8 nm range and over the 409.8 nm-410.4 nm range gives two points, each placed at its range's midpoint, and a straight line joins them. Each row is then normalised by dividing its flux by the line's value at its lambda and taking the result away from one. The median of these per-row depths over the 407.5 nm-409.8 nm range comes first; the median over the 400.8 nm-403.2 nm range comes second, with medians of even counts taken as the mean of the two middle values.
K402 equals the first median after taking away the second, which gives 0.05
